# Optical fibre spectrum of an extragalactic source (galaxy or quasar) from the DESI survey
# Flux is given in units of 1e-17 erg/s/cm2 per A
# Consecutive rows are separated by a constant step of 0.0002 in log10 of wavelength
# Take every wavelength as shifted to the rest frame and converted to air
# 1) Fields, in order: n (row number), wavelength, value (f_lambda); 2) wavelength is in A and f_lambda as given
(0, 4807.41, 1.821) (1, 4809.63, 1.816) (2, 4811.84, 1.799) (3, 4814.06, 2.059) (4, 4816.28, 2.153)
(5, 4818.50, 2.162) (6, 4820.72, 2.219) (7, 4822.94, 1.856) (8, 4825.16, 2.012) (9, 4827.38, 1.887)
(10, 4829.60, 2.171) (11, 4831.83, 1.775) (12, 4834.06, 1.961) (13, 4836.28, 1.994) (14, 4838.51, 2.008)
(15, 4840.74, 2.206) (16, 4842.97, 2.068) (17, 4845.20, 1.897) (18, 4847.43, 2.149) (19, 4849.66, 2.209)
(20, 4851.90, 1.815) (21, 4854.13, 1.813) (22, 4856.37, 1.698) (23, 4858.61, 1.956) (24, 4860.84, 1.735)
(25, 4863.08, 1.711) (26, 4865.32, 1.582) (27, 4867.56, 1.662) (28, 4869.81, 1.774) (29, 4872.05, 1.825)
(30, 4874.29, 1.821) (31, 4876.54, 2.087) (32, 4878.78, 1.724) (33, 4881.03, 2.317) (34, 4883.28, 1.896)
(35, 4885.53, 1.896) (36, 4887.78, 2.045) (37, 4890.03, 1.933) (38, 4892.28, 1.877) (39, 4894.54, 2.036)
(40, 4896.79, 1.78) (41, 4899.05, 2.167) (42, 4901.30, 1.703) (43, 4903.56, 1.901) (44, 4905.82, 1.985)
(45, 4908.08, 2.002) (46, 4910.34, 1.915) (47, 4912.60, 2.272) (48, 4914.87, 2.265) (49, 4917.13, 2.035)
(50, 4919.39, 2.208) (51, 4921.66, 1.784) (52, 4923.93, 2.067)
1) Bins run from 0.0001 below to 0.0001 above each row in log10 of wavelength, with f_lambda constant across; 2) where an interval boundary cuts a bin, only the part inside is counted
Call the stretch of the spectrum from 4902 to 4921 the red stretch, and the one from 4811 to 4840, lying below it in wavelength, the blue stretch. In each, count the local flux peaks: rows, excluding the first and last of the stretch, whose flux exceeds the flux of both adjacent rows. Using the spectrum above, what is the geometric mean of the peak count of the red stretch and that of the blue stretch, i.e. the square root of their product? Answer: 2.4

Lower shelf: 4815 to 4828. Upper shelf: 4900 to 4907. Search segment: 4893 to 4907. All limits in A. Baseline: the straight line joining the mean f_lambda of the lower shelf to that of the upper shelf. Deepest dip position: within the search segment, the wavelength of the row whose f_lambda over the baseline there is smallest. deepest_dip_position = 4901.30 A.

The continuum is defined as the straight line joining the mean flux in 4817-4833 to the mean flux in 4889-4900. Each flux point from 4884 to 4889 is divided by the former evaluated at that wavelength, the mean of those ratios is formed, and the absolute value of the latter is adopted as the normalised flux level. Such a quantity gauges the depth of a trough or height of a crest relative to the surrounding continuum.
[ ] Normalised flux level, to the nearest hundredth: 1.00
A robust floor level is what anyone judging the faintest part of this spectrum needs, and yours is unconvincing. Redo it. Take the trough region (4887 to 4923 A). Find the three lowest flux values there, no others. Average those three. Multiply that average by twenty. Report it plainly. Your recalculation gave 35.1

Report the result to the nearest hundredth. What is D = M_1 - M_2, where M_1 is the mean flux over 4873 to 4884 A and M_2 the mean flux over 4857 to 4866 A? 0.22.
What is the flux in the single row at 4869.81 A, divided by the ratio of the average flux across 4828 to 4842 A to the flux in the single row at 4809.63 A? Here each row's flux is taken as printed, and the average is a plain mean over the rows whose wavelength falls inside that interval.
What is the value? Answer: 1.60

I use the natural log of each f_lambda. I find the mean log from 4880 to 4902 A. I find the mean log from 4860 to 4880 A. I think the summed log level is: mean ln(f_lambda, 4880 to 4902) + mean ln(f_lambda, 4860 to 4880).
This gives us 1.24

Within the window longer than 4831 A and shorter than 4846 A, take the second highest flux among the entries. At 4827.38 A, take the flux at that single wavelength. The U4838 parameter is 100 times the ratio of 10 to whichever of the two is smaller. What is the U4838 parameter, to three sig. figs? 530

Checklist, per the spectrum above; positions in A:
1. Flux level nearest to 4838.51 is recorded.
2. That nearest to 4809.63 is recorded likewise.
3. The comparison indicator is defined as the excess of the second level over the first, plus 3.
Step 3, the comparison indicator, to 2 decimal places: 2.81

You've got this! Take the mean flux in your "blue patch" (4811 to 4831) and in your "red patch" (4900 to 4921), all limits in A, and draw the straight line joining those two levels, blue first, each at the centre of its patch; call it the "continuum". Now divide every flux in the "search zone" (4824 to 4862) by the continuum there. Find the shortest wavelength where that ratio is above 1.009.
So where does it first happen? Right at 4829.60 A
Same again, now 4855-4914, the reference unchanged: 4876.54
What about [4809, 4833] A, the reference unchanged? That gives 4814.06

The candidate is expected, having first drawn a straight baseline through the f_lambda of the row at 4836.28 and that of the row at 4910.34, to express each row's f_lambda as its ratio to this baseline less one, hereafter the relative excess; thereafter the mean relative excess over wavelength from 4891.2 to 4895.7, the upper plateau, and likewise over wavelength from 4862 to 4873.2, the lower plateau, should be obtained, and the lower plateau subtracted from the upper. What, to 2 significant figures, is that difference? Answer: 0.14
